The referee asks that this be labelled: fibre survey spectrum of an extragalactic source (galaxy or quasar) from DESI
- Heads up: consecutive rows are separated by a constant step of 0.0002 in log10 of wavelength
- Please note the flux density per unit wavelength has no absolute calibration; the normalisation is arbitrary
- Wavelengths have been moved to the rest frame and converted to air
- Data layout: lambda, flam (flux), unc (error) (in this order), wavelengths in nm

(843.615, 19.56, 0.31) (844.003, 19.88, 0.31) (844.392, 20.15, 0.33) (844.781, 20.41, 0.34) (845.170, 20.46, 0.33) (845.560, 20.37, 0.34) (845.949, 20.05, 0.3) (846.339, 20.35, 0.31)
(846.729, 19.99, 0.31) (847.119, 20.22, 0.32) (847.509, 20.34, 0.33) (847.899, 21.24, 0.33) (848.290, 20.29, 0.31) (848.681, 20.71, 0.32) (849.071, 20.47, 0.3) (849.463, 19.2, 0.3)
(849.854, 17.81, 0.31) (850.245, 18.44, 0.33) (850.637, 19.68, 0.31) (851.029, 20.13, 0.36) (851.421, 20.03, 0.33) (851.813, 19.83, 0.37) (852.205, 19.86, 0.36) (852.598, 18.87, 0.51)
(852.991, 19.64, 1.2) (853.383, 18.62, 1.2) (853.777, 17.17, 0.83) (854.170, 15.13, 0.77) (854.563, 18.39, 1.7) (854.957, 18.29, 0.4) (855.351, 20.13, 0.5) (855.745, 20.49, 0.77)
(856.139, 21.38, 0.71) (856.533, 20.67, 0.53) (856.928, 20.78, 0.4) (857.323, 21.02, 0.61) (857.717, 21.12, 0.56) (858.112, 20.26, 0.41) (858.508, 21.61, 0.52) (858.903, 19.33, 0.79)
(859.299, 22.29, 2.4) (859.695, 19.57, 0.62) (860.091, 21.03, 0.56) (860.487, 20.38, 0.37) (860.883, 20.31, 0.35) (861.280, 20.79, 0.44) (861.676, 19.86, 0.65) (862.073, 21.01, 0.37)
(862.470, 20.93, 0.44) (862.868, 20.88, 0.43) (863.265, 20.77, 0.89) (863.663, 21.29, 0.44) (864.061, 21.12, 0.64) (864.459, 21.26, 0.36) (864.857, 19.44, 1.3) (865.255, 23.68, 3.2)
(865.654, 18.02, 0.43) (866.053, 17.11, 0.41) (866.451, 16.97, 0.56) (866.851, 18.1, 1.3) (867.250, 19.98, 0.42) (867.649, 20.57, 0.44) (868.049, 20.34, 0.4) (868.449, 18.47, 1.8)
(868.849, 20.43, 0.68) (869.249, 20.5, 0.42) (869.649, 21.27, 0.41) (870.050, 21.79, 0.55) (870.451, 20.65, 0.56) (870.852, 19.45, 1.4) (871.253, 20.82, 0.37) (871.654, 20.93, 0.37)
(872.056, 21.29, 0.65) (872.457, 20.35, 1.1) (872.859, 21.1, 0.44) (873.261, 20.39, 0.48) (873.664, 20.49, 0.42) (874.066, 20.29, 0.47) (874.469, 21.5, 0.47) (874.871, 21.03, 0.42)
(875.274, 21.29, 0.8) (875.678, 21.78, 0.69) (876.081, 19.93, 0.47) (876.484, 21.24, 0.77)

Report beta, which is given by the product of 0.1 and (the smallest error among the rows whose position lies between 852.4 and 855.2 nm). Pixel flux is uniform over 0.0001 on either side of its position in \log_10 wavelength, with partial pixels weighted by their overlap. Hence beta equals 0.040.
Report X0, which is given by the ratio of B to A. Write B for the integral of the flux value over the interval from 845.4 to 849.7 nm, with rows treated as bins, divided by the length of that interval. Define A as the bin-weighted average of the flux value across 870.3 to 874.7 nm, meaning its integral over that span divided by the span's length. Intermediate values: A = 20.7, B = 20.3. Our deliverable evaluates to 0.98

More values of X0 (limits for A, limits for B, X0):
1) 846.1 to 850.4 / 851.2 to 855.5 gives 0.94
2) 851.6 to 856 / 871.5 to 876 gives 1.11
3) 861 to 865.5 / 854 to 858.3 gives 0.95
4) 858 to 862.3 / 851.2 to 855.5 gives 0.91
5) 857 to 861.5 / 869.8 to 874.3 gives 1.00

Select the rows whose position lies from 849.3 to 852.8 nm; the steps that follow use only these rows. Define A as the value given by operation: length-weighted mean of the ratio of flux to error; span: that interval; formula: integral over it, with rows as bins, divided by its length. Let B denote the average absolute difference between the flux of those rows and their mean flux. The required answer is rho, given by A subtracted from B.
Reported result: -55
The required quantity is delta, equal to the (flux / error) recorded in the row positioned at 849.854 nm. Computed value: 57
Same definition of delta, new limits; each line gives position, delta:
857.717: 38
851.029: 56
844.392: 61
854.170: 20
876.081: 42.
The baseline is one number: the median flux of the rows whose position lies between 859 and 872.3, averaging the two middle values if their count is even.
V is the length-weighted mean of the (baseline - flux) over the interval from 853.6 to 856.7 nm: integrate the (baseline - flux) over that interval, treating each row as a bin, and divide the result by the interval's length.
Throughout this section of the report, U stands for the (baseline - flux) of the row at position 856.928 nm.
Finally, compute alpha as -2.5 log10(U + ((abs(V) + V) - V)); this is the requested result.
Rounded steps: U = -0.13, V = 1.7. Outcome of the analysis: -0.49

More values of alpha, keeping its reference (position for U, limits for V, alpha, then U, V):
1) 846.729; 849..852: -0.70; 0.66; 1.2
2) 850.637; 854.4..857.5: -0.41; 0.97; 0.5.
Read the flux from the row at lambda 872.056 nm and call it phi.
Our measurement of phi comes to 21.29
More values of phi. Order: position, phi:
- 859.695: 19.57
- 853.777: 17.17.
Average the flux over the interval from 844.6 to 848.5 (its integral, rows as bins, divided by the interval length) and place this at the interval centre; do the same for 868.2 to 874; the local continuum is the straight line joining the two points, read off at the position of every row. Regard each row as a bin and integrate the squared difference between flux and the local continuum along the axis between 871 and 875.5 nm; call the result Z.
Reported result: 1.2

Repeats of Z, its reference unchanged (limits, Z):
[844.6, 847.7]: 0.1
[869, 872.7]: 1.6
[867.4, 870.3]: 2.6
